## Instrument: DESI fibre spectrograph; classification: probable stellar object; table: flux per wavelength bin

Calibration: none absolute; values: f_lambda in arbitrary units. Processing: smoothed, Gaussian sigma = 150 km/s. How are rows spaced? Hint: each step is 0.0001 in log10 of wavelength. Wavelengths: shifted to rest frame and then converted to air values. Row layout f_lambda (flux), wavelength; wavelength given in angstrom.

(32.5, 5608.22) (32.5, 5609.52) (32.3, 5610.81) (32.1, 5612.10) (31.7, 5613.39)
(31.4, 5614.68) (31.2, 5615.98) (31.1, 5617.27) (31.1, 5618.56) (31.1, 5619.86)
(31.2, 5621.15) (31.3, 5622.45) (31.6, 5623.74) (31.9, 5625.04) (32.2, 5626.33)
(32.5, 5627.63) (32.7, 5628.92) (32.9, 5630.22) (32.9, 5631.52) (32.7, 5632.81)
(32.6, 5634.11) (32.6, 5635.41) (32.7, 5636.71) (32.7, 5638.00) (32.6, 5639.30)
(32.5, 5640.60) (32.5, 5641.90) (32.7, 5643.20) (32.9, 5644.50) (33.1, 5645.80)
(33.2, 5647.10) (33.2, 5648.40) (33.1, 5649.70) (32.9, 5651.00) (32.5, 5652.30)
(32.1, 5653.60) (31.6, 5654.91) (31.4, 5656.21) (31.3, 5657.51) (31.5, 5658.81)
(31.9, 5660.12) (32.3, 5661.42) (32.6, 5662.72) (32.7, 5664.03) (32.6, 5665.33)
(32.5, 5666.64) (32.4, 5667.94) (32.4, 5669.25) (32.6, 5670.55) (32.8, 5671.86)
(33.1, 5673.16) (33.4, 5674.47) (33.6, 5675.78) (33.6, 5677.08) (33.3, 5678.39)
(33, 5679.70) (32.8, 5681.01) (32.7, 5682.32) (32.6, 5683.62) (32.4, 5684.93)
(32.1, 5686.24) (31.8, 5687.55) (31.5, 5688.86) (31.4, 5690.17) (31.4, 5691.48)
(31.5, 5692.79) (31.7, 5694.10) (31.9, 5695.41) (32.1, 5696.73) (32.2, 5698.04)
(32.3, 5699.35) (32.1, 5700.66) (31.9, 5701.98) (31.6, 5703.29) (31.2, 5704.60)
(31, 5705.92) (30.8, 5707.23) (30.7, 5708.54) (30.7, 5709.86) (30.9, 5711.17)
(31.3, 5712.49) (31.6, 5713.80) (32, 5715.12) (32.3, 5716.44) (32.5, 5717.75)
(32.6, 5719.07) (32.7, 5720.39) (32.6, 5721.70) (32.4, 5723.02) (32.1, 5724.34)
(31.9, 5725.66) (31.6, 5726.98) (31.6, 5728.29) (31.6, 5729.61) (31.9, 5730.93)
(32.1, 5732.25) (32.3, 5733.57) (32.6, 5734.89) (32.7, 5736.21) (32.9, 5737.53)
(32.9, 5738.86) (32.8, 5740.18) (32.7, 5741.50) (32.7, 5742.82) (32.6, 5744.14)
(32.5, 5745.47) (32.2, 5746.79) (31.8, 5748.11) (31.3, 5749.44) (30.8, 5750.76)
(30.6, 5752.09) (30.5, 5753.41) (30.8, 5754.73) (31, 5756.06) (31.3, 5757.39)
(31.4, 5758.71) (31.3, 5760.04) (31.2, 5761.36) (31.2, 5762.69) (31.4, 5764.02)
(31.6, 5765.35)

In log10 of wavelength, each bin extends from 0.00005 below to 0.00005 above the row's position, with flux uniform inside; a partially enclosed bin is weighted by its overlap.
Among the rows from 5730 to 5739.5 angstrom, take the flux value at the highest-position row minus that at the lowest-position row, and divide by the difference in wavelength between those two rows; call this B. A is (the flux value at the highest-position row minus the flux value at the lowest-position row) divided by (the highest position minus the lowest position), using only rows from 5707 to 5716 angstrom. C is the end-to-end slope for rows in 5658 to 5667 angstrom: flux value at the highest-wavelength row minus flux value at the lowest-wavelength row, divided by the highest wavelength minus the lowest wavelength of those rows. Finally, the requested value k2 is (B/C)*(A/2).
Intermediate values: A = 0.15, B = 0.13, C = 0.13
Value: 0.075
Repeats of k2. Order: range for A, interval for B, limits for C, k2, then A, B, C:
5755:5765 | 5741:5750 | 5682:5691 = 0.027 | 0.05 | -0.18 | -0.17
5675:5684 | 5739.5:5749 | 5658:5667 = 0.063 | -0.13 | -0.13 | 0.13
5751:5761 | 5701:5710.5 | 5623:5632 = -0.040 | 0.09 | -0.15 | 0.17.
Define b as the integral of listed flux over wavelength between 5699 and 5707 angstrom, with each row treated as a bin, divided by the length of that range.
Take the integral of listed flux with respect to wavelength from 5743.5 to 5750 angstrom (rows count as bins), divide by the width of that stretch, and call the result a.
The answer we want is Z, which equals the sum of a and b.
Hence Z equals 63.7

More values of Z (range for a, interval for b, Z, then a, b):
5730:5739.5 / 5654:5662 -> 64.1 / 32.4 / 31.7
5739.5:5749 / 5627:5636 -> 65.2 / 32.4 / 32.7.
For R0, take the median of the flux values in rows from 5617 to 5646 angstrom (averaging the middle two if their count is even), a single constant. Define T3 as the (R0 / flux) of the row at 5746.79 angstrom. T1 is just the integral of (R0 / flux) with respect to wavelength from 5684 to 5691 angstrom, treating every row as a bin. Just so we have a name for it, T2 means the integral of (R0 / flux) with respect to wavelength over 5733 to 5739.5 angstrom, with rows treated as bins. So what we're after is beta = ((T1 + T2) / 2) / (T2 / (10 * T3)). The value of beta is 10.7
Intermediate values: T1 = 7.2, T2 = 6.5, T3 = 1.01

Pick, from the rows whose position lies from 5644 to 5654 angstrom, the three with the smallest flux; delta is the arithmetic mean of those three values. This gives 32.5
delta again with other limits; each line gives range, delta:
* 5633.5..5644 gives 32.5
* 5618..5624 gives 31.1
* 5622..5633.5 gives 31.6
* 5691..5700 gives 31.5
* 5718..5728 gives 31.9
